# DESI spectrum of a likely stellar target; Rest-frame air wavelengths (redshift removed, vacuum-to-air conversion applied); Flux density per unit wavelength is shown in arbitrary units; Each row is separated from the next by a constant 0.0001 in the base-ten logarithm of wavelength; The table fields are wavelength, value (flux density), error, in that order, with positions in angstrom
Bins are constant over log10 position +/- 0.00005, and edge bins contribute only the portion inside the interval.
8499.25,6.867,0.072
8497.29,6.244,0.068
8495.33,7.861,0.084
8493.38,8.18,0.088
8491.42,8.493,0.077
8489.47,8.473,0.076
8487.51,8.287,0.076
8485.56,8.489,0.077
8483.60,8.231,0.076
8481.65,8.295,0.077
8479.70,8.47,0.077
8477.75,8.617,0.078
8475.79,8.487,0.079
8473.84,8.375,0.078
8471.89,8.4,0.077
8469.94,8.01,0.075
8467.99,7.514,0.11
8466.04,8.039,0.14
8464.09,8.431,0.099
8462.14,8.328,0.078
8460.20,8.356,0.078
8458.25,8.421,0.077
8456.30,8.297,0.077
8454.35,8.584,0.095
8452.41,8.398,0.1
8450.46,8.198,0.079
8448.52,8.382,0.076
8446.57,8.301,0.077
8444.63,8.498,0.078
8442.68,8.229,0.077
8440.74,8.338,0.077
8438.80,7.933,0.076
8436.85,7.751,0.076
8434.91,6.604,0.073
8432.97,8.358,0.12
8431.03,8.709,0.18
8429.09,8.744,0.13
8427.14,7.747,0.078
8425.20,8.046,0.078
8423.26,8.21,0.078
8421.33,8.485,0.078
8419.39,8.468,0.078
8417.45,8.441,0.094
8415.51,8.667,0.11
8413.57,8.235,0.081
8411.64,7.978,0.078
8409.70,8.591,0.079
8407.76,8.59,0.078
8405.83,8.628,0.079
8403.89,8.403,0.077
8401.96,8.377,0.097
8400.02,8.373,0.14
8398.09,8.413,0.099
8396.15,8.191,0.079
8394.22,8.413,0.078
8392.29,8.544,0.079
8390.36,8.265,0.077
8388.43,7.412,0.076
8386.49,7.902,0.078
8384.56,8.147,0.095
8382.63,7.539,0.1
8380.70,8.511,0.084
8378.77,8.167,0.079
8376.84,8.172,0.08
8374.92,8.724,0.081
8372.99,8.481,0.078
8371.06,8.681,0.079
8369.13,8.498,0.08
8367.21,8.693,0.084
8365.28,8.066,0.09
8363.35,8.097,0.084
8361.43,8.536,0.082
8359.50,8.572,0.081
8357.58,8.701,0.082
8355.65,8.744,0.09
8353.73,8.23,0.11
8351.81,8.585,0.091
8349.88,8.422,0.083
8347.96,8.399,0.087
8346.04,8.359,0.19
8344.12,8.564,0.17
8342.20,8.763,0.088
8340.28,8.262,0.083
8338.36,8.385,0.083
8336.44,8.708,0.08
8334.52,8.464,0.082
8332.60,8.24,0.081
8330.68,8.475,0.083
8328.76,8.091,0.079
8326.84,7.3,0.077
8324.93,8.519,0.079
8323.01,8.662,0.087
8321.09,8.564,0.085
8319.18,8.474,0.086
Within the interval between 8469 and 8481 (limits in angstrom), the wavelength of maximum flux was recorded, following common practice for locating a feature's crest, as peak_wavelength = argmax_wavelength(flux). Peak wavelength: 8477.75 angstrom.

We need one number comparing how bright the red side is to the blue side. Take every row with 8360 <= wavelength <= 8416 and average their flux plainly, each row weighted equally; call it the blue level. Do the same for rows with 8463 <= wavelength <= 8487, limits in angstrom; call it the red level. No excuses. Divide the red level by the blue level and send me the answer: 0.995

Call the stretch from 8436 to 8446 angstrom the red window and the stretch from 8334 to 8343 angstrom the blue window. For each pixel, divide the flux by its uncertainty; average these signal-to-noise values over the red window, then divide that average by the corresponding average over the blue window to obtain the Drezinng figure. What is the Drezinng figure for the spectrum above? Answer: 1.04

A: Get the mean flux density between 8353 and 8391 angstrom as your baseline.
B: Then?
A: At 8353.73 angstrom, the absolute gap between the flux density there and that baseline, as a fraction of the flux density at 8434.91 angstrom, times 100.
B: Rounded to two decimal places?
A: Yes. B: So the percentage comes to 1.16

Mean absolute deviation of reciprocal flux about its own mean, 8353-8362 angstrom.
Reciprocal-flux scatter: 0.0019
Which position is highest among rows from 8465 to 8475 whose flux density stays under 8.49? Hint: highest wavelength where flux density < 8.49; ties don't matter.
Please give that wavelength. 8473.84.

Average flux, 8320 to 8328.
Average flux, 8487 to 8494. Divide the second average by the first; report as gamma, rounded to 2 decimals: 1.01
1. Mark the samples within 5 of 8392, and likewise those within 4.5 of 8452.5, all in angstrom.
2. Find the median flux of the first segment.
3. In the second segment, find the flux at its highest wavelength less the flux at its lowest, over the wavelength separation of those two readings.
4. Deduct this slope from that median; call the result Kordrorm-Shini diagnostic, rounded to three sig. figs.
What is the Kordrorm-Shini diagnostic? 8.28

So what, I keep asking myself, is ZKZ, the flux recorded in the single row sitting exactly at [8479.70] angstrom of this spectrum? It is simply 8.47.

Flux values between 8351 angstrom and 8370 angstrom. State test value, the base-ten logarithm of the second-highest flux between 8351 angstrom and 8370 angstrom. 0.940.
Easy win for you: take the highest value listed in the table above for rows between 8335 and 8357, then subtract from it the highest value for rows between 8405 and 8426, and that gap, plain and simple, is 0.10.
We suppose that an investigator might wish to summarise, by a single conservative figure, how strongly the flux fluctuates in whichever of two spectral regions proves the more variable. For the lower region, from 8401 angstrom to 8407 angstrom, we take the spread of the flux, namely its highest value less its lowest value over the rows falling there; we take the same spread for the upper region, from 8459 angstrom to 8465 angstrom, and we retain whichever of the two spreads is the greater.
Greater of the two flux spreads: 0.25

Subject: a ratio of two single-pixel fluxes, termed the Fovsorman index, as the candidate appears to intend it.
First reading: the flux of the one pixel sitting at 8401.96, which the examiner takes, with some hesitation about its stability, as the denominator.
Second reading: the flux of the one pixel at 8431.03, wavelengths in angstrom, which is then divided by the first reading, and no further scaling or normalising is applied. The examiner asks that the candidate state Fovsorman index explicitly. 1.04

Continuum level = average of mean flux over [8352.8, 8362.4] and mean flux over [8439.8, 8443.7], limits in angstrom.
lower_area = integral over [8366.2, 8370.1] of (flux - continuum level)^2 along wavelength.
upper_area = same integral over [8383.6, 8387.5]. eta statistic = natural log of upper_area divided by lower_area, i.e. 1.5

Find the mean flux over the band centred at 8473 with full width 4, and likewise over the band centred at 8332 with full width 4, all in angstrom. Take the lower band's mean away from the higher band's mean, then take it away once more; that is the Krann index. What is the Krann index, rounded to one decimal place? -8.3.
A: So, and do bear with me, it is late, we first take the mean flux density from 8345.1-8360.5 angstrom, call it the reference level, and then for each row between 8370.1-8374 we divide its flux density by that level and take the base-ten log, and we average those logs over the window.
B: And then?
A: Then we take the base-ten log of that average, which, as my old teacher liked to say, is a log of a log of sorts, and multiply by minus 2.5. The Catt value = 6.0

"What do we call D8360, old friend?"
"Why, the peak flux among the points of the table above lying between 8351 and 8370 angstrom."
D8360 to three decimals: 8.744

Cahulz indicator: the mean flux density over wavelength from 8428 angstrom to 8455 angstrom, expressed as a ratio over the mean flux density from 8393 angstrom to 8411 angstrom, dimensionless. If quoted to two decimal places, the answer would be 0.97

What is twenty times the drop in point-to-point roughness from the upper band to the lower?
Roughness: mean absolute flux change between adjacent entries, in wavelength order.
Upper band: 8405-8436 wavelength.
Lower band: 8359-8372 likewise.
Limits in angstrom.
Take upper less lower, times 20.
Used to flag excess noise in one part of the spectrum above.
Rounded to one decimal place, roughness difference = 2.3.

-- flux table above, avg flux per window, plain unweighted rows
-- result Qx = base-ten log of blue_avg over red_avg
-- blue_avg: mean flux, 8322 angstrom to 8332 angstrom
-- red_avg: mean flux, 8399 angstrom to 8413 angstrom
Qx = -0.011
